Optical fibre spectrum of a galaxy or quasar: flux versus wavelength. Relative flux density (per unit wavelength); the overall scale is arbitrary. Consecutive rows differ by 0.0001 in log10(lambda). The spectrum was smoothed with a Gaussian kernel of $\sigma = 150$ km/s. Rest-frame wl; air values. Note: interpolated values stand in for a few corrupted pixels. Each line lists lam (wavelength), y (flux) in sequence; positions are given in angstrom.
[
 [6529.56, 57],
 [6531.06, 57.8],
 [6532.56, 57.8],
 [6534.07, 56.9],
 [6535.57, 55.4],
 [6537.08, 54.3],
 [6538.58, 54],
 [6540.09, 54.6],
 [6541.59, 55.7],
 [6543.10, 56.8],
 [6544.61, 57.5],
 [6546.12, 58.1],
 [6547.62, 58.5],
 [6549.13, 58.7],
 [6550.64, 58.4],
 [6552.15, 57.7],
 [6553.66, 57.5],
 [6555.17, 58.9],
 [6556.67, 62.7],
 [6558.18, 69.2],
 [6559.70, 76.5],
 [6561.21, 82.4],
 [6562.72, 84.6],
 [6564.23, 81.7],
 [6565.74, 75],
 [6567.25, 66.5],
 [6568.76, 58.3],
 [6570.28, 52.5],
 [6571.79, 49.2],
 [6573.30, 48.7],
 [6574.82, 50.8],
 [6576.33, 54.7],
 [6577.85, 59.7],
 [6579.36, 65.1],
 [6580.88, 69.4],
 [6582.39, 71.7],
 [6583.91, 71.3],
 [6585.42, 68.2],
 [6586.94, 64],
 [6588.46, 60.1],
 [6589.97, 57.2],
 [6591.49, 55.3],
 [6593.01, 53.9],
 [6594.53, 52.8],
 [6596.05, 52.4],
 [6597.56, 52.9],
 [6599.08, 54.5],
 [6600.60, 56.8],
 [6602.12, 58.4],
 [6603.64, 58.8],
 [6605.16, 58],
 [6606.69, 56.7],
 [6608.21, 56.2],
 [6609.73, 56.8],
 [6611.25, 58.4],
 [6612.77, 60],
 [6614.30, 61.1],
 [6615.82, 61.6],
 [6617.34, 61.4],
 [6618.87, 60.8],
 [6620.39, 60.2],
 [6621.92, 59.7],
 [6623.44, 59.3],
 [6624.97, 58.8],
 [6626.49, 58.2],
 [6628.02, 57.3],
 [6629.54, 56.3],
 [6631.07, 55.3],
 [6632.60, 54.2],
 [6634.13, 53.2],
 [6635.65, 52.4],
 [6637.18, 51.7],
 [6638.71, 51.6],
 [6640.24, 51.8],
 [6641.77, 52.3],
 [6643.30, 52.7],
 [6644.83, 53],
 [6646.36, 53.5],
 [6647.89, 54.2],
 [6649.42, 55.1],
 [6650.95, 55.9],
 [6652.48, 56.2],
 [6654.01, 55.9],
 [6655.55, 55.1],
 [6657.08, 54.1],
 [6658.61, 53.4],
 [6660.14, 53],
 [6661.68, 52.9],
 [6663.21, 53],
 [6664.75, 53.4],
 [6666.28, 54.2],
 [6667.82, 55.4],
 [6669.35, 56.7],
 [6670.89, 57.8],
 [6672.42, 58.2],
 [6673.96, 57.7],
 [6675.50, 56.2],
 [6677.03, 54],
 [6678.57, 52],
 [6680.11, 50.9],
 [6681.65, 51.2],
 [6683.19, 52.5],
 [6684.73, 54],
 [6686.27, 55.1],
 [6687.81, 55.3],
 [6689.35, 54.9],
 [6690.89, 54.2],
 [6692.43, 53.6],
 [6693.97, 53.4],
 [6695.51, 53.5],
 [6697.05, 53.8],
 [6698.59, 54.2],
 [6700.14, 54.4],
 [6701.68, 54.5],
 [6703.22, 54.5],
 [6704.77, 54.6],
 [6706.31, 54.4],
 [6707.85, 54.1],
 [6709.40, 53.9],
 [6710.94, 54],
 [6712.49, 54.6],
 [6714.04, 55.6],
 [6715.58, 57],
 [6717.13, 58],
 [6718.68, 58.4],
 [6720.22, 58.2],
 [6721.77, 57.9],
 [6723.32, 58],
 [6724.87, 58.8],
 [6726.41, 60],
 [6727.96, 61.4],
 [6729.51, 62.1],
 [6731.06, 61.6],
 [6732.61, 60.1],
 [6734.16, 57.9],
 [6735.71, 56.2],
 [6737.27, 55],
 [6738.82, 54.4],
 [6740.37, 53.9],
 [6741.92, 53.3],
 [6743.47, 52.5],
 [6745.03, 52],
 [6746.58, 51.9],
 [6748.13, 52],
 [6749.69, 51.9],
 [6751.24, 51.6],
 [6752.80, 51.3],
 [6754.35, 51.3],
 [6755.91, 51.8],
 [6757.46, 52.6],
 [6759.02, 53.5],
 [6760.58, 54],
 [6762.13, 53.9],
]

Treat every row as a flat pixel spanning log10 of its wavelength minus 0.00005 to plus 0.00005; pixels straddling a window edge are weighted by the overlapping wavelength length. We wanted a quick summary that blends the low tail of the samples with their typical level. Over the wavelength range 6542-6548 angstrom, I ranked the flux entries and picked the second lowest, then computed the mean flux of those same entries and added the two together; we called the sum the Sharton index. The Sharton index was 115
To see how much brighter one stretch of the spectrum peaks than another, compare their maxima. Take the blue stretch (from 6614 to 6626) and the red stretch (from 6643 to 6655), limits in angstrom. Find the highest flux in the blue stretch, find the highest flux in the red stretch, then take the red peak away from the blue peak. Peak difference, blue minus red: 5.4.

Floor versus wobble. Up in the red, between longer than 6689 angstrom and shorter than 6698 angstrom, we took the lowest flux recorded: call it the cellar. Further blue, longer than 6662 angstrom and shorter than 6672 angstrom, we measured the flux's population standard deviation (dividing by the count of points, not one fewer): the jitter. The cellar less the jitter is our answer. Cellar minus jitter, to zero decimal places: 52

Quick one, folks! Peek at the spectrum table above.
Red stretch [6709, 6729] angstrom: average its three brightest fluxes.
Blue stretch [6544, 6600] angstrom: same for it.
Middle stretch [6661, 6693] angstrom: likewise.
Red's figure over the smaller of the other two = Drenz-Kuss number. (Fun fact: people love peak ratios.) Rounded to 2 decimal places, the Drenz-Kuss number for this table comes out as 1.04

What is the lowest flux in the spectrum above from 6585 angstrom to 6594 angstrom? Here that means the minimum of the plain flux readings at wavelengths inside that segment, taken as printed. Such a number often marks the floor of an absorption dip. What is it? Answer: 53.9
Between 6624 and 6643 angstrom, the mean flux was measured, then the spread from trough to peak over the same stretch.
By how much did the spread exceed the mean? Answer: -47.2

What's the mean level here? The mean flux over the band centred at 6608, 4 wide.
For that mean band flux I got 56.6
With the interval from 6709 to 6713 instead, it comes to 54.2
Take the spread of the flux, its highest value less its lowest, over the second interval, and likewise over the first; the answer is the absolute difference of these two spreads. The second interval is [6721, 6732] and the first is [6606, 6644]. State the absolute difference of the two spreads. 6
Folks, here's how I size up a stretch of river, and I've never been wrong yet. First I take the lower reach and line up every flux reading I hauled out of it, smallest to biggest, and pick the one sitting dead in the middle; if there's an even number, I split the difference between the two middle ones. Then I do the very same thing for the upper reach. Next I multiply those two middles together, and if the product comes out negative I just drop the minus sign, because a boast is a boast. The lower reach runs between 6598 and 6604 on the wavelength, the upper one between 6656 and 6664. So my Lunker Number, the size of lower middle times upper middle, 3053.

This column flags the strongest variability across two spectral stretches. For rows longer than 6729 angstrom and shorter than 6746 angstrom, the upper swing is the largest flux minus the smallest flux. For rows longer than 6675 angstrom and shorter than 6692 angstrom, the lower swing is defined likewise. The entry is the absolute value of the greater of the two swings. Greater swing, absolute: 10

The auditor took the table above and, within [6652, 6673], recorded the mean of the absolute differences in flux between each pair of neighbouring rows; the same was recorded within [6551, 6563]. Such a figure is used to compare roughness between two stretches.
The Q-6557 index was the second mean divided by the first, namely 5.9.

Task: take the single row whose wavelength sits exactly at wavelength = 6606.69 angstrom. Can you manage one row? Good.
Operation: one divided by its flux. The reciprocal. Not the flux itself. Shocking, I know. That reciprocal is 0.0176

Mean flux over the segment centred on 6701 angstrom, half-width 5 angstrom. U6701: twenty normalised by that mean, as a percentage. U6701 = 37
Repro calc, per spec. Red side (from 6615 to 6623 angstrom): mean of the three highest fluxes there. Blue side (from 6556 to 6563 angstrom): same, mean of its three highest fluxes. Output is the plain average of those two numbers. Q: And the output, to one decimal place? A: 71.2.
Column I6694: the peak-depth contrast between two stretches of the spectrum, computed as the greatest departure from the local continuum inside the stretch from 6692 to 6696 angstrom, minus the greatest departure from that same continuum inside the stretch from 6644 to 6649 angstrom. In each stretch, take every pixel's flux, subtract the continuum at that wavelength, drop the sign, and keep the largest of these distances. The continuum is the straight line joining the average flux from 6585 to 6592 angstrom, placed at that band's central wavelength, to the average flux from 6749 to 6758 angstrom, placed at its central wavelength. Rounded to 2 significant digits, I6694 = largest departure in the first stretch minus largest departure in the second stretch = -3.1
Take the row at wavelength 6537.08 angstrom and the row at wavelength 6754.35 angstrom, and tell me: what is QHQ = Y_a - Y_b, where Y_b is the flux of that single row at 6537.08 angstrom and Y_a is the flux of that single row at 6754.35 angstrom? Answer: -3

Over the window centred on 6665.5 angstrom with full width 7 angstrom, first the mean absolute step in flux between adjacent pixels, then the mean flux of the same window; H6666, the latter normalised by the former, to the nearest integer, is 68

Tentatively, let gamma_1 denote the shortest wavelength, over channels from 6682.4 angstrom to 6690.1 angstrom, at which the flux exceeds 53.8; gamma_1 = 6684.73 angstrom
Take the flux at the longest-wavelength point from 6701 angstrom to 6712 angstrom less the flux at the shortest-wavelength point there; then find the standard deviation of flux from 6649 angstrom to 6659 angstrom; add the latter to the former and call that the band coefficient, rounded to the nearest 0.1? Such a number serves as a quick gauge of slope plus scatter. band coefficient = 0.5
